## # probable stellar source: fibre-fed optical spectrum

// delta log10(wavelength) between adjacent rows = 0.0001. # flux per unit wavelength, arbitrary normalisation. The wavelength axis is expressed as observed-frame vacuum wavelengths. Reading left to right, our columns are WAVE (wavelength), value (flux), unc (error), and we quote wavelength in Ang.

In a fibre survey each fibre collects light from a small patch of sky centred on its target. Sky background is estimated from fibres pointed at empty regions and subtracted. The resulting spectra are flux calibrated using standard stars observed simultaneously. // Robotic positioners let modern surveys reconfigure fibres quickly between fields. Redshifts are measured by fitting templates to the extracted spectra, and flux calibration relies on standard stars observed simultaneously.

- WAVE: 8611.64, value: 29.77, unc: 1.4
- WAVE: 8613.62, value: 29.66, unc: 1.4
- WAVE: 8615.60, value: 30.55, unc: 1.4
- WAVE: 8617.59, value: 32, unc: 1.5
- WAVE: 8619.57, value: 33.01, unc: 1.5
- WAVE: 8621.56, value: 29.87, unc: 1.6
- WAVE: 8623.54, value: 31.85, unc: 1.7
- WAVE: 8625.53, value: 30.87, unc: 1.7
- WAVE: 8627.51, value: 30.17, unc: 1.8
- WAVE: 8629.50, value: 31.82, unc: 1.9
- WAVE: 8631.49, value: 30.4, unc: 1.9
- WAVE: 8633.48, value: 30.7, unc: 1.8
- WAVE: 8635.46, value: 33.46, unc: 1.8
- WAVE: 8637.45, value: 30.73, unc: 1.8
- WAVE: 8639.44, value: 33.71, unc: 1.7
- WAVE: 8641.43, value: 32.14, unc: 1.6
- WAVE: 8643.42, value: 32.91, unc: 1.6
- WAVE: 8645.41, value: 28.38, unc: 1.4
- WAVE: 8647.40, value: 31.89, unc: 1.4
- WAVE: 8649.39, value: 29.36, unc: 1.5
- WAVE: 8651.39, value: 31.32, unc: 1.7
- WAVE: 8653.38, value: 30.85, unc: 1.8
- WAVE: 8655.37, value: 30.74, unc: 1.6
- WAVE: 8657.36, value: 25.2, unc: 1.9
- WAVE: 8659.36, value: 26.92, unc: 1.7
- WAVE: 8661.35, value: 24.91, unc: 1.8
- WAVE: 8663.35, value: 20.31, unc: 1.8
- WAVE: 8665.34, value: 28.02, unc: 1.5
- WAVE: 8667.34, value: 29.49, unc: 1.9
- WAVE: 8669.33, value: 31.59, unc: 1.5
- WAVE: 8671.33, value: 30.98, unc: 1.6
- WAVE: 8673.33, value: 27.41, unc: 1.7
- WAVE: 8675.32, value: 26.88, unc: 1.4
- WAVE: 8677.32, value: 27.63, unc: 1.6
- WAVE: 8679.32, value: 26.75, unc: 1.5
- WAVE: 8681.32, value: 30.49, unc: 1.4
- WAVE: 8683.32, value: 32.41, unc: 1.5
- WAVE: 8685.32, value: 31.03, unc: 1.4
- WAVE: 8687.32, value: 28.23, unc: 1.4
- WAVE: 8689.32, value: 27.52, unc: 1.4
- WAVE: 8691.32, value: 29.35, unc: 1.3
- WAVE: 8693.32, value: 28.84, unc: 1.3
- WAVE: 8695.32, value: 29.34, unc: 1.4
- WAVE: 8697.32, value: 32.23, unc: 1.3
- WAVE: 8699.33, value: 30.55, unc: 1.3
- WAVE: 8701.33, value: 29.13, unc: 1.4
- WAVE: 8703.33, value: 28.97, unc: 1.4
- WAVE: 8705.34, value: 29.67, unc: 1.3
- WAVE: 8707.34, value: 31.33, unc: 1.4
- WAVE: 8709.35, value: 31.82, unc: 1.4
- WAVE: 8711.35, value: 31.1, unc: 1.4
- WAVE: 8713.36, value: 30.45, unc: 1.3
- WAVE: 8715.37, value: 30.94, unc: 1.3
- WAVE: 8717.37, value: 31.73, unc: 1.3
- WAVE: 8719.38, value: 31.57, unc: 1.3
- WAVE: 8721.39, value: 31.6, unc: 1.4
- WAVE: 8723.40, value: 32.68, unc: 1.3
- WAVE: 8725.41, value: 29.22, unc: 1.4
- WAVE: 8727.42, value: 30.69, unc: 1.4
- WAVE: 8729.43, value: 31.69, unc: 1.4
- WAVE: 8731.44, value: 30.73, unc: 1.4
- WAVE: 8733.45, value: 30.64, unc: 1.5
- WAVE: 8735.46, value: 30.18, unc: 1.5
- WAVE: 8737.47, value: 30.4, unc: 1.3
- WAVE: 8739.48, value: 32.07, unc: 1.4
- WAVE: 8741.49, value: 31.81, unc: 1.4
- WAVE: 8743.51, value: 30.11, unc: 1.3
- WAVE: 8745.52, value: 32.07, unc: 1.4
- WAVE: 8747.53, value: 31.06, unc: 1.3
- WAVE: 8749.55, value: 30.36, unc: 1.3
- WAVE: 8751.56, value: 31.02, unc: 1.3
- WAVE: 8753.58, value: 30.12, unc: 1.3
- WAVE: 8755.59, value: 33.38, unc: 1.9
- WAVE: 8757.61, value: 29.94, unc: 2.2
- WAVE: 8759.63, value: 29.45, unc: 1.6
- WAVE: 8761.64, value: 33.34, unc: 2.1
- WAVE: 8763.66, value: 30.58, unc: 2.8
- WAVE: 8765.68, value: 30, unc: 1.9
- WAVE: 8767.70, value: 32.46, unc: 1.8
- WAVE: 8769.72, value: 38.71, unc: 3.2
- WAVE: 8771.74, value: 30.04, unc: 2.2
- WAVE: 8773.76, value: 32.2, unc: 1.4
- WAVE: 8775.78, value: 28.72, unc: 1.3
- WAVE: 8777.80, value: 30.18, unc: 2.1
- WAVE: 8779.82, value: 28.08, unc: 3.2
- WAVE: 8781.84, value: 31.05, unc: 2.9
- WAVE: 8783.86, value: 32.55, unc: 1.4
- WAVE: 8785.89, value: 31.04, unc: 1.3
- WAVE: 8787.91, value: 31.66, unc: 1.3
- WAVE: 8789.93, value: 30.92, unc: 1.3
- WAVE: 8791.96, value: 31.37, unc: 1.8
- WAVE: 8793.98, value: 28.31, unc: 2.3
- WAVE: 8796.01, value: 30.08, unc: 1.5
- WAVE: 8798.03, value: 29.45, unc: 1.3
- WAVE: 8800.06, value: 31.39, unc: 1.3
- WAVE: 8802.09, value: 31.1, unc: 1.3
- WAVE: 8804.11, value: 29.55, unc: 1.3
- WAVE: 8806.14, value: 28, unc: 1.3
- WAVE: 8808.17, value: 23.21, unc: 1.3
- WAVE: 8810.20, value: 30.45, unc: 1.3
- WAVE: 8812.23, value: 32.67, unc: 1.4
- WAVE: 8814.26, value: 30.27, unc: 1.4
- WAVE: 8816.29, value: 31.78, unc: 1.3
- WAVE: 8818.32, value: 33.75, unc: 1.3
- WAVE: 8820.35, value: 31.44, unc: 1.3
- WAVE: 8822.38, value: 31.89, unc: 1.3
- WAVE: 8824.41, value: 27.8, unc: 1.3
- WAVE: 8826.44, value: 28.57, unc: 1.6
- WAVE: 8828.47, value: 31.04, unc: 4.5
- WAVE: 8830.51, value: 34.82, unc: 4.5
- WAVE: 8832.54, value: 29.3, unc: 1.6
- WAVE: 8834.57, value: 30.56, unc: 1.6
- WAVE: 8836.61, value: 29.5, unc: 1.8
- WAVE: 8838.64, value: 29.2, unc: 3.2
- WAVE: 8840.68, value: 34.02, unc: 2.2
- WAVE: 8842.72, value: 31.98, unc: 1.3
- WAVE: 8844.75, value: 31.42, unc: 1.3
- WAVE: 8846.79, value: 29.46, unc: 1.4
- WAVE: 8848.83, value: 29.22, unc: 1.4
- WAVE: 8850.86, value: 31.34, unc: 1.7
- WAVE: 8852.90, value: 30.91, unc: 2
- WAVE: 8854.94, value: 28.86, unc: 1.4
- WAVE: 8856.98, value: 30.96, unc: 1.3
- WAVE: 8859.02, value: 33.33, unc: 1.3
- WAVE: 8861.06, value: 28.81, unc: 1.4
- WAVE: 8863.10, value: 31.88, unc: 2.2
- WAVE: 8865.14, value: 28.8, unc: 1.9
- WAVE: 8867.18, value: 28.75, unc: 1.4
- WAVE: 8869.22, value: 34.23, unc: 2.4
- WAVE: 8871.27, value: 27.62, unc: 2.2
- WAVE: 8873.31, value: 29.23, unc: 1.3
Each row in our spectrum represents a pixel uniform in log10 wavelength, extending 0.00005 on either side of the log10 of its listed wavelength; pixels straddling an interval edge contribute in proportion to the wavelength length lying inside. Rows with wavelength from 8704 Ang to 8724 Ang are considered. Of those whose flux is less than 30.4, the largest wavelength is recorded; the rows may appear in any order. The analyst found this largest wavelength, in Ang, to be 8705.34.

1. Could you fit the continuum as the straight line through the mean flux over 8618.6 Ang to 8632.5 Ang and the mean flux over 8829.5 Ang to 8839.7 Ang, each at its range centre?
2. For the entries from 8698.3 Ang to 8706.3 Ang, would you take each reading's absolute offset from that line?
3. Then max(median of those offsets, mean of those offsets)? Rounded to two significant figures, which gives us 1.6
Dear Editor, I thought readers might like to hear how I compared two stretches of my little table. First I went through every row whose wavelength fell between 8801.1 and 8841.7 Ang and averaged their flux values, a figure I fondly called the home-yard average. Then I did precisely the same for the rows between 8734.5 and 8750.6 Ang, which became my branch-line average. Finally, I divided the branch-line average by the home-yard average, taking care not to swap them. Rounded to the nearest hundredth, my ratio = 1.02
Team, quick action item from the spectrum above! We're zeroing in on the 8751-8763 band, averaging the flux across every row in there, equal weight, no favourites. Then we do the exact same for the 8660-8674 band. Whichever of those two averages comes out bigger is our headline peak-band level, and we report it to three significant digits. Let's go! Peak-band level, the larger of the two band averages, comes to 31.2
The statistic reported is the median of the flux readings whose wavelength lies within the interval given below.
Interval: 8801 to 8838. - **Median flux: 30.5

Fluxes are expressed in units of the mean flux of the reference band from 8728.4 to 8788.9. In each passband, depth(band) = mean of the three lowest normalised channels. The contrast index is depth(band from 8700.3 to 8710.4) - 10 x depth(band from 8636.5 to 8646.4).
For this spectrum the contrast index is -8.81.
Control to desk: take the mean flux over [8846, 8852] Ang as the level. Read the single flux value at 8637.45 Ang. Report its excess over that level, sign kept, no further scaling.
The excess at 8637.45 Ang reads 0.7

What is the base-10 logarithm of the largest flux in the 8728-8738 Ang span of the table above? 1.50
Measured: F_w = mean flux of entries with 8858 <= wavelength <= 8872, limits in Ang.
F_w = 30.5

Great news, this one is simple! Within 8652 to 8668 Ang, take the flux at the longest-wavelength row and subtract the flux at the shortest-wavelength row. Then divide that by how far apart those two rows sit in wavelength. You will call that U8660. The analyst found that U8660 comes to -0.10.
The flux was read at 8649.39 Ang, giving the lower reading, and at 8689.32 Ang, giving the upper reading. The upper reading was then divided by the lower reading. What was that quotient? 0.94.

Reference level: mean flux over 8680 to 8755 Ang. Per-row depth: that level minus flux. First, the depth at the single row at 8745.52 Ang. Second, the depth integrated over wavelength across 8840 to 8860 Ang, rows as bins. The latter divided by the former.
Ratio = 7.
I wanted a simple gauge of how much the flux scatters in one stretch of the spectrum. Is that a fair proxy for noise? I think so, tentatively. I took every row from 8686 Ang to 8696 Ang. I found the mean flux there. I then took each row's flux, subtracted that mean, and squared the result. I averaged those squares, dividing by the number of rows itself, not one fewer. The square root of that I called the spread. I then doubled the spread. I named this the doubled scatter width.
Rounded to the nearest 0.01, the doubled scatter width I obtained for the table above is 1.40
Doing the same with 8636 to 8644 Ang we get 2.20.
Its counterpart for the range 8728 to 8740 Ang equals 1.38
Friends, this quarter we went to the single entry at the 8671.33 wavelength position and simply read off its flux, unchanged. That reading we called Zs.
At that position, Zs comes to 30.98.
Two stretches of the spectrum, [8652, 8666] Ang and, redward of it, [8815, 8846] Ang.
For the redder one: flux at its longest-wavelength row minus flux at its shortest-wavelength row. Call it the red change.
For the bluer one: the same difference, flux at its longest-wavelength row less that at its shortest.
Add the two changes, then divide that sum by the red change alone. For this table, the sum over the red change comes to 9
